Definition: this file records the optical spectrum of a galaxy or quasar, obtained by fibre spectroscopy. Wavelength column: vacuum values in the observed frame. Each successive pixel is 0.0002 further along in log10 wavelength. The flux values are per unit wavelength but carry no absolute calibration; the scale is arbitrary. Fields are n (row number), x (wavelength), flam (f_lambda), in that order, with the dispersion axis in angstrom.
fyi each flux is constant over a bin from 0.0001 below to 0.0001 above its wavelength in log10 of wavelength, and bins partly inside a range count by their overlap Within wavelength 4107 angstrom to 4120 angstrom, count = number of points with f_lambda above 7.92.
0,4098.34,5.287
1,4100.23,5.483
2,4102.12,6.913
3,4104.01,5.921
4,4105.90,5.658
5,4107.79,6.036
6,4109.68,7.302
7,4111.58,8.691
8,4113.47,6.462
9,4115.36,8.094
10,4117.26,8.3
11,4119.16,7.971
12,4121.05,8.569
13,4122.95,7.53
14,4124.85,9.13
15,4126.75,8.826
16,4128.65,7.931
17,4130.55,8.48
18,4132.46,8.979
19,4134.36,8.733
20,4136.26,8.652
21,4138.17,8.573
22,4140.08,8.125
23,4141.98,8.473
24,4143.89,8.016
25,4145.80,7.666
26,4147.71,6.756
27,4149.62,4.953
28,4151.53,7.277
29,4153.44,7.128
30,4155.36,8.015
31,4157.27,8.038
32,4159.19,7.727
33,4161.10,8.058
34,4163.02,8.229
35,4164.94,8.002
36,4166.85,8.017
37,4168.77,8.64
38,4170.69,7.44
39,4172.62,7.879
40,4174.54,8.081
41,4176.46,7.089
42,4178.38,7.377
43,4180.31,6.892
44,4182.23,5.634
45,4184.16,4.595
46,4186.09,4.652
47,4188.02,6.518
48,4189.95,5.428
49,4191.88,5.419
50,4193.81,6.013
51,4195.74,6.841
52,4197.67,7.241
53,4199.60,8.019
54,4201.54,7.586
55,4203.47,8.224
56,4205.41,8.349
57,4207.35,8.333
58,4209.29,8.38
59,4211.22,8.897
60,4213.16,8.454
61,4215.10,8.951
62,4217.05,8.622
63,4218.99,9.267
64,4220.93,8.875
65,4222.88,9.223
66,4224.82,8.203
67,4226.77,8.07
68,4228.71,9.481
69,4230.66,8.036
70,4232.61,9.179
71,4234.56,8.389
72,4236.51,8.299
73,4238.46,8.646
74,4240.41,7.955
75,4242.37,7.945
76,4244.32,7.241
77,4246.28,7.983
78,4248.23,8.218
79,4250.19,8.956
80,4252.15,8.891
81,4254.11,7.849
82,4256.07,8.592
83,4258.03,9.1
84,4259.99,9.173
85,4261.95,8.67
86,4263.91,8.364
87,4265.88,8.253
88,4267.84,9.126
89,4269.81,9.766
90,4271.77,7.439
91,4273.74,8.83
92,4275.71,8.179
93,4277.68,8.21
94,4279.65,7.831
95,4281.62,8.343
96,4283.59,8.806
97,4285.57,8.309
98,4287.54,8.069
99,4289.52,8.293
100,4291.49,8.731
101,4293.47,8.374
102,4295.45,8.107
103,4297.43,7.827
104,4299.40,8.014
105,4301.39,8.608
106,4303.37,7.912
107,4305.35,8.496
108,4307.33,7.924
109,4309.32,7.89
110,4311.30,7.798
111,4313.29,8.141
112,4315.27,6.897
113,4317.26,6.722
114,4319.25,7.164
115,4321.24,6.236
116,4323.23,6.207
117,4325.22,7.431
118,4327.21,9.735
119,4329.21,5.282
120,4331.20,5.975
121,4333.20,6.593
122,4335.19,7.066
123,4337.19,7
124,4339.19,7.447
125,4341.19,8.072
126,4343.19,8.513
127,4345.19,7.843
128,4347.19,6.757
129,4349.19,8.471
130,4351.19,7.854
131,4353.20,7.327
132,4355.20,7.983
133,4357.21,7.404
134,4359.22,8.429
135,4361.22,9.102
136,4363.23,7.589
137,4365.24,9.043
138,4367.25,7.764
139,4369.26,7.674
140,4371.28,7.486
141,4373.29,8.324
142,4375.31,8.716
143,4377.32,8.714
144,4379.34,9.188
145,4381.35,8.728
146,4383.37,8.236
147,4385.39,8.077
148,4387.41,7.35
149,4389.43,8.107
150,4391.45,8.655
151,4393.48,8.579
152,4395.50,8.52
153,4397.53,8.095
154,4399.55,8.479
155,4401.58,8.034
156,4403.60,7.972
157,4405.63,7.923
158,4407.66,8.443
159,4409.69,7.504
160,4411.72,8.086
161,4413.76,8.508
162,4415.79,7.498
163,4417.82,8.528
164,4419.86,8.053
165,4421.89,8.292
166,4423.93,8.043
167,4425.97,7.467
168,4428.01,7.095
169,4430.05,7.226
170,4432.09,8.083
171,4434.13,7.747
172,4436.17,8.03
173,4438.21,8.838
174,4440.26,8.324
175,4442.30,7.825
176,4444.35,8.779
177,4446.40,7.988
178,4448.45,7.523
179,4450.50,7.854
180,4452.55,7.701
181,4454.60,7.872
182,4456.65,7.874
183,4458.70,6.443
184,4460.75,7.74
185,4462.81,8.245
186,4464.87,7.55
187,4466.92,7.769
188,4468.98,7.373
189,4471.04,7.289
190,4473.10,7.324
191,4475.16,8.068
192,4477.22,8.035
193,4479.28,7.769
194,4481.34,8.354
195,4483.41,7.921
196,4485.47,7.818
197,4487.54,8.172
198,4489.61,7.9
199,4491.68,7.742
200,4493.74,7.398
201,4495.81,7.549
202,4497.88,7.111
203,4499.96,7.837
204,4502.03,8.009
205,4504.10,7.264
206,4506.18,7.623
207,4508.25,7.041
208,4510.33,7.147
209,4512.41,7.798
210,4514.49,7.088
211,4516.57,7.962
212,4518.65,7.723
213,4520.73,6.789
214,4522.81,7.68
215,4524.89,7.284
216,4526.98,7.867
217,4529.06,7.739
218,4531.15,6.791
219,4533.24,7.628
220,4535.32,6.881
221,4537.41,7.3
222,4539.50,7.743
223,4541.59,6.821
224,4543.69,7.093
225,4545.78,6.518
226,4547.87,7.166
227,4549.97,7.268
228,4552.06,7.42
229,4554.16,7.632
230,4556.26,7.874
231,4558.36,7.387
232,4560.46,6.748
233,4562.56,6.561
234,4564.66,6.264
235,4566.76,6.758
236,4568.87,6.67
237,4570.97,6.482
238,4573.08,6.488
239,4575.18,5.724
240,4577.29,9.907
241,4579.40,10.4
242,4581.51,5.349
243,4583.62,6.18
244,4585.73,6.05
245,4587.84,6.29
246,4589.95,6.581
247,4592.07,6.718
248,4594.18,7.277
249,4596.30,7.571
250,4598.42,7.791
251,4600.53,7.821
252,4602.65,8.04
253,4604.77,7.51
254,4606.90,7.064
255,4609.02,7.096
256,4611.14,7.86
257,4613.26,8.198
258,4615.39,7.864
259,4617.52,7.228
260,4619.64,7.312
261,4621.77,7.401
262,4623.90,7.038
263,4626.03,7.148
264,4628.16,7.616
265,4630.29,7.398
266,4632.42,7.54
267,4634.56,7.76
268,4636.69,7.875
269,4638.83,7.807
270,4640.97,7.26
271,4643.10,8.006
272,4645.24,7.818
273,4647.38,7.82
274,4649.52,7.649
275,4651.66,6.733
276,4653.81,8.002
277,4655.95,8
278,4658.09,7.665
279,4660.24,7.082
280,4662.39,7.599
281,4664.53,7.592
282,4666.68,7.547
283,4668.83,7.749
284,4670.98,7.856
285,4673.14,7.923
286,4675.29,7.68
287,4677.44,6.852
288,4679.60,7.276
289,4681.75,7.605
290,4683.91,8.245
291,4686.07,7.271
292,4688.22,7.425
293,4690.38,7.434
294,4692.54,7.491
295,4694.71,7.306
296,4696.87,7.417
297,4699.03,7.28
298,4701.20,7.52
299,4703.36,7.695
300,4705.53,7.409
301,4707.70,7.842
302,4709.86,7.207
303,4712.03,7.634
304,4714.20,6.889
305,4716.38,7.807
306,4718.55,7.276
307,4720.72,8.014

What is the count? 4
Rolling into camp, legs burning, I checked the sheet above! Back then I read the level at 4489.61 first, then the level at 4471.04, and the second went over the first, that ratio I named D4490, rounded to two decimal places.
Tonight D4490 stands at 0.92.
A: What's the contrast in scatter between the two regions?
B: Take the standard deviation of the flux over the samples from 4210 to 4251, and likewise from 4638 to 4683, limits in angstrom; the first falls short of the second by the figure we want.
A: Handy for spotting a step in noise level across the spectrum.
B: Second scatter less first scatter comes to -0.2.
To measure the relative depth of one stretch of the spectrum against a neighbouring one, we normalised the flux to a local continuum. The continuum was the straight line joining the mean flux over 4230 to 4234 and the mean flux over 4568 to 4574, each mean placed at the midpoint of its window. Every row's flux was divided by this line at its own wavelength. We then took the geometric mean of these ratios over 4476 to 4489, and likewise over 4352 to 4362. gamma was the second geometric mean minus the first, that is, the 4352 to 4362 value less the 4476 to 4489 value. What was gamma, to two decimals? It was -0.11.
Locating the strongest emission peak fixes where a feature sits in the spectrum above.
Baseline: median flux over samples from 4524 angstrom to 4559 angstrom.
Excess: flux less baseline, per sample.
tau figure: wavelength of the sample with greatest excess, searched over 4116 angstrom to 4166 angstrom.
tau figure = 4124.85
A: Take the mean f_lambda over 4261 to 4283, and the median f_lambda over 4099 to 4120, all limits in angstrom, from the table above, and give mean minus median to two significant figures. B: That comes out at 1.5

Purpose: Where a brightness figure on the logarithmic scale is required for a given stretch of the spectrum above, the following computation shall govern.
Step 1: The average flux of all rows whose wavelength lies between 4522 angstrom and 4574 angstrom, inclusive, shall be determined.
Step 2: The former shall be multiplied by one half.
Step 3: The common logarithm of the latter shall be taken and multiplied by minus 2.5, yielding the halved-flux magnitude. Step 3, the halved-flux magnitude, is -1.38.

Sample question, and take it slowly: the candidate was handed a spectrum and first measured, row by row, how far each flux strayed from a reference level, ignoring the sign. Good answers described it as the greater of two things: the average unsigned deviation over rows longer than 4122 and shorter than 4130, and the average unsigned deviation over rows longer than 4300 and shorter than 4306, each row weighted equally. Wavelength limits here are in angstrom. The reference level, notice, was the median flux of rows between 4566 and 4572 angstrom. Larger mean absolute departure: 1.7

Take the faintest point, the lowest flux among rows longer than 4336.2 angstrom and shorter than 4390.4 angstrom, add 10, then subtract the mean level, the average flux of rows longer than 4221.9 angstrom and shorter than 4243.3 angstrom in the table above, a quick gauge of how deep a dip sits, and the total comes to 8.3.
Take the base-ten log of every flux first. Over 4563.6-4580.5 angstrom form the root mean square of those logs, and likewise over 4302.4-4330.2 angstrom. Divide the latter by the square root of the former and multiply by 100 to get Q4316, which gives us 94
